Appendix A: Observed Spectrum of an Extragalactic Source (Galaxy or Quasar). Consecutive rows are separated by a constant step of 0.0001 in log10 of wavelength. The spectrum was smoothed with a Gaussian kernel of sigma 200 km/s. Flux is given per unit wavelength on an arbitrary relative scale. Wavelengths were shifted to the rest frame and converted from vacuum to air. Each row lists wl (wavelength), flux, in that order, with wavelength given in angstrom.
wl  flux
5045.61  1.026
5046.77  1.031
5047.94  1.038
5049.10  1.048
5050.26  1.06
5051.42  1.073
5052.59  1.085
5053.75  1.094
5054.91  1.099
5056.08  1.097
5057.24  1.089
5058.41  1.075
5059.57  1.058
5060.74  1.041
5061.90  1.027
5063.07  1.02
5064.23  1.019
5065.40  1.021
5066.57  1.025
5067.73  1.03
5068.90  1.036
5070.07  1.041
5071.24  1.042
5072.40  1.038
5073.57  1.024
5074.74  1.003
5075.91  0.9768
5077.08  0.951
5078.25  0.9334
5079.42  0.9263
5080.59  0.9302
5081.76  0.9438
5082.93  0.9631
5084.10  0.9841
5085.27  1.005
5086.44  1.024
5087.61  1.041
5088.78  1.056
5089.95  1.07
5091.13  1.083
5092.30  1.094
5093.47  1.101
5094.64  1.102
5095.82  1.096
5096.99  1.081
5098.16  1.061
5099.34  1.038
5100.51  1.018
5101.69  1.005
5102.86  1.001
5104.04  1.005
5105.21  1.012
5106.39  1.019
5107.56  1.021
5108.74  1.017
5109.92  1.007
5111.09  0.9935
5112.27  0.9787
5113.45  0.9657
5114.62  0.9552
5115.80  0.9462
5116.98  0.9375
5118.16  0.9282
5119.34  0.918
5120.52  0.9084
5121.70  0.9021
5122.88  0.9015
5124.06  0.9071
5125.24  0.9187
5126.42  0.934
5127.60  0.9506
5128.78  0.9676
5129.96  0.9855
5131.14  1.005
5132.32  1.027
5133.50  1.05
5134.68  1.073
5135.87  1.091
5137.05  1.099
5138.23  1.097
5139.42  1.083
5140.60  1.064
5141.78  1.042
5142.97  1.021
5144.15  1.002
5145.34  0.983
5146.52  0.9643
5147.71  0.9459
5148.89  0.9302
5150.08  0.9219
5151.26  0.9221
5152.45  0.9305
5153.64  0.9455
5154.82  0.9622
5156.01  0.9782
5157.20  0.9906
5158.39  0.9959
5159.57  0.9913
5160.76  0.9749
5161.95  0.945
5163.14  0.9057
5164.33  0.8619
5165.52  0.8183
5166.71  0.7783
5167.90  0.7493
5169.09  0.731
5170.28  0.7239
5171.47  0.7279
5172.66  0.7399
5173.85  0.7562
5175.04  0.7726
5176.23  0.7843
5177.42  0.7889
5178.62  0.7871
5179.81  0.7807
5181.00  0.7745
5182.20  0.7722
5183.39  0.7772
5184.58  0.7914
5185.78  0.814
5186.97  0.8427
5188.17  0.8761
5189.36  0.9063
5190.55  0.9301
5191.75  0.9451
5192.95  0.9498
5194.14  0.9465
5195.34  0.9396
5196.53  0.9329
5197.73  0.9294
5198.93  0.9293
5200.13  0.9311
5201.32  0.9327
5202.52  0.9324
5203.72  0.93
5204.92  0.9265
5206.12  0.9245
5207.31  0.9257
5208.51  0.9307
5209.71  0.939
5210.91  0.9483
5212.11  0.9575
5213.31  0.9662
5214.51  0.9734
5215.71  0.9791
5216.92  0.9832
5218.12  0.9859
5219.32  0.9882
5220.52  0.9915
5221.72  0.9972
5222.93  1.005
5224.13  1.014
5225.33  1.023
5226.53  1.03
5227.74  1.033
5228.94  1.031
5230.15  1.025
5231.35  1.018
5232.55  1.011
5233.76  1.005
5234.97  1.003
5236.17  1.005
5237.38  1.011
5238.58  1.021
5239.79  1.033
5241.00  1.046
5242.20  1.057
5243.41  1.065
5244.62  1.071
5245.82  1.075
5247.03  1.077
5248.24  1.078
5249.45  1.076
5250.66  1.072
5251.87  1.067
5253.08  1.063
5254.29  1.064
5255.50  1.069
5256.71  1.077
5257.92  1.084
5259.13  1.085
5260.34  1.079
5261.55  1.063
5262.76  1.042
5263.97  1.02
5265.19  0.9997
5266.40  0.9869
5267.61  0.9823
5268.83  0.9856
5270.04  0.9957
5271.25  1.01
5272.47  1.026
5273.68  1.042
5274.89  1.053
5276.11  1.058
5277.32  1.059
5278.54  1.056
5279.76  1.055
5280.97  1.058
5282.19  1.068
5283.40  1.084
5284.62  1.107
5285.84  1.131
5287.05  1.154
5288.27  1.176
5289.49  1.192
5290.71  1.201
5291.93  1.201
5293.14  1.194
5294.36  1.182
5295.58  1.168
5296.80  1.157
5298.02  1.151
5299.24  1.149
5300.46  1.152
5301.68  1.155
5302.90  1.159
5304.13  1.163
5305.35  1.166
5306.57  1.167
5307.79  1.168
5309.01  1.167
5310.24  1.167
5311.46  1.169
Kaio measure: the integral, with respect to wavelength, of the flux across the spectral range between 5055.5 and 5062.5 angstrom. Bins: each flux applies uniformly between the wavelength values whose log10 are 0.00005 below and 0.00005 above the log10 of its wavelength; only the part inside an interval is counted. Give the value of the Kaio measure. 7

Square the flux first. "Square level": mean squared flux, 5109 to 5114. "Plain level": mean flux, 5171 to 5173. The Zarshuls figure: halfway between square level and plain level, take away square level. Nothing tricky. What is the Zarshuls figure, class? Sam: -0.12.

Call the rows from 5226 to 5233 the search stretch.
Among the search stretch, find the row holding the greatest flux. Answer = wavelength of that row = 5227.74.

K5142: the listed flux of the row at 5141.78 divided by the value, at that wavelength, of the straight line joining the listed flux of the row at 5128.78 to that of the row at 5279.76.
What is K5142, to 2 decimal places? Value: 1.07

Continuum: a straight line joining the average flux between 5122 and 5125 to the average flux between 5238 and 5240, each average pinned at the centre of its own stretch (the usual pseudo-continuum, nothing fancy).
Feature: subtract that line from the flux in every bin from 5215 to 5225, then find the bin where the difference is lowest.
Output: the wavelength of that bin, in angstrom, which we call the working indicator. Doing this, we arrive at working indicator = 5215.71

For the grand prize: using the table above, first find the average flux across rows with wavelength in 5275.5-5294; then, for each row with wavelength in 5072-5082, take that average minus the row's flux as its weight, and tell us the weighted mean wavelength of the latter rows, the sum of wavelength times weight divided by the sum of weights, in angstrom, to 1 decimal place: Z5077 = 5077.8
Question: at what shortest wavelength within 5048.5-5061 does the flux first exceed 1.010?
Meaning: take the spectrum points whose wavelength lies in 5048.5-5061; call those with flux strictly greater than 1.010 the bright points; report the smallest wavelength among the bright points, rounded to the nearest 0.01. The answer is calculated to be 5049.10 angstrom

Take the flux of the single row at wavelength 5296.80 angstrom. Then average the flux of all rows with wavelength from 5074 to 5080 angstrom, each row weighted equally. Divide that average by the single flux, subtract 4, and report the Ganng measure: -3.17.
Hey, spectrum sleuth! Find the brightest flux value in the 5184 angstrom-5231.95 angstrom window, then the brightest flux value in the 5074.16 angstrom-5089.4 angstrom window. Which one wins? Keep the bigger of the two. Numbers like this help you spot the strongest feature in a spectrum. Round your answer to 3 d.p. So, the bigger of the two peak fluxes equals 1.056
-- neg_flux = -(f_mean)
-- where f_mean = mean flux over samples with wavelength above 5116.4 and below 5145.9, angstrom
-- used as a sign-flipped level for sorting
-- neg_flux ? -0.99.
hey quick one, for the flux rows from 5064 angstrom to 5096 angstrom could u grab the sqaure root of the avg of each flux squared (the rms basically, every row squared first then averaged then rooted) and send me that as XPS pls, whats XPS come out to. 1.02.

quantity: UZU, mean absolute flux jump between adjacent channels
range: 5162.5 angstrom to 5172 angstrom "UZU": 0.027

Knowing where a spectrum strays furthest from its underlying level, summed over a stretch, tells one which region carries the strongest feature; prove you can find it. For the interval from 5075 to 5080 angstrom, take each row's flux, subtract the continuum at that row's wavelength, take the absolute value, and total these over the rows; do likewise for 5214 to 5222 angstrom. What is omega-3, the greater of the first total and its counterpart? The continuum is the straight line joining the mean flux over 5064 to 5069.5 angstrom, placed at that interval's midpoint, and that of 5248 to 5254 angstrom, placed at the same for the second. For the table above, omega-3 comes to 0.5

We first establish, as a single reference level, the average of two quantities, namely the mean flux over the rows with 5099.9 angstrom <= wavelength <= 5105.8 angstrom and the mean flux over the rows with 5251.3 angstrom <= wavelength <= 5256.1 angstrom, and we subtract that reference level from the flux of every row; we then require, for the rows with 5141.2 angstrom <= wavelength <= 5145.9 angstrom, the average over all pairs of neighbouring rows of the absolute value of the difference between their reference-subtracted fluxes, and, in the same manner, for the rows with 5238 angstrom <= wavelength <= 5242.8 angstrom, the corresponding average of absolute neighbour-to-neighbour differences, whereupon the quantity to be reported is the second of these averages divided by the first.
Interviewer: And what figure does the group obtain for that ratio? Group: 0.61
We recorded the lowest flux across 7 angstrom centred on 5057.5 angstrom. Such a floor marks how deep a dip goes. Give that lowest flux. 1.041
